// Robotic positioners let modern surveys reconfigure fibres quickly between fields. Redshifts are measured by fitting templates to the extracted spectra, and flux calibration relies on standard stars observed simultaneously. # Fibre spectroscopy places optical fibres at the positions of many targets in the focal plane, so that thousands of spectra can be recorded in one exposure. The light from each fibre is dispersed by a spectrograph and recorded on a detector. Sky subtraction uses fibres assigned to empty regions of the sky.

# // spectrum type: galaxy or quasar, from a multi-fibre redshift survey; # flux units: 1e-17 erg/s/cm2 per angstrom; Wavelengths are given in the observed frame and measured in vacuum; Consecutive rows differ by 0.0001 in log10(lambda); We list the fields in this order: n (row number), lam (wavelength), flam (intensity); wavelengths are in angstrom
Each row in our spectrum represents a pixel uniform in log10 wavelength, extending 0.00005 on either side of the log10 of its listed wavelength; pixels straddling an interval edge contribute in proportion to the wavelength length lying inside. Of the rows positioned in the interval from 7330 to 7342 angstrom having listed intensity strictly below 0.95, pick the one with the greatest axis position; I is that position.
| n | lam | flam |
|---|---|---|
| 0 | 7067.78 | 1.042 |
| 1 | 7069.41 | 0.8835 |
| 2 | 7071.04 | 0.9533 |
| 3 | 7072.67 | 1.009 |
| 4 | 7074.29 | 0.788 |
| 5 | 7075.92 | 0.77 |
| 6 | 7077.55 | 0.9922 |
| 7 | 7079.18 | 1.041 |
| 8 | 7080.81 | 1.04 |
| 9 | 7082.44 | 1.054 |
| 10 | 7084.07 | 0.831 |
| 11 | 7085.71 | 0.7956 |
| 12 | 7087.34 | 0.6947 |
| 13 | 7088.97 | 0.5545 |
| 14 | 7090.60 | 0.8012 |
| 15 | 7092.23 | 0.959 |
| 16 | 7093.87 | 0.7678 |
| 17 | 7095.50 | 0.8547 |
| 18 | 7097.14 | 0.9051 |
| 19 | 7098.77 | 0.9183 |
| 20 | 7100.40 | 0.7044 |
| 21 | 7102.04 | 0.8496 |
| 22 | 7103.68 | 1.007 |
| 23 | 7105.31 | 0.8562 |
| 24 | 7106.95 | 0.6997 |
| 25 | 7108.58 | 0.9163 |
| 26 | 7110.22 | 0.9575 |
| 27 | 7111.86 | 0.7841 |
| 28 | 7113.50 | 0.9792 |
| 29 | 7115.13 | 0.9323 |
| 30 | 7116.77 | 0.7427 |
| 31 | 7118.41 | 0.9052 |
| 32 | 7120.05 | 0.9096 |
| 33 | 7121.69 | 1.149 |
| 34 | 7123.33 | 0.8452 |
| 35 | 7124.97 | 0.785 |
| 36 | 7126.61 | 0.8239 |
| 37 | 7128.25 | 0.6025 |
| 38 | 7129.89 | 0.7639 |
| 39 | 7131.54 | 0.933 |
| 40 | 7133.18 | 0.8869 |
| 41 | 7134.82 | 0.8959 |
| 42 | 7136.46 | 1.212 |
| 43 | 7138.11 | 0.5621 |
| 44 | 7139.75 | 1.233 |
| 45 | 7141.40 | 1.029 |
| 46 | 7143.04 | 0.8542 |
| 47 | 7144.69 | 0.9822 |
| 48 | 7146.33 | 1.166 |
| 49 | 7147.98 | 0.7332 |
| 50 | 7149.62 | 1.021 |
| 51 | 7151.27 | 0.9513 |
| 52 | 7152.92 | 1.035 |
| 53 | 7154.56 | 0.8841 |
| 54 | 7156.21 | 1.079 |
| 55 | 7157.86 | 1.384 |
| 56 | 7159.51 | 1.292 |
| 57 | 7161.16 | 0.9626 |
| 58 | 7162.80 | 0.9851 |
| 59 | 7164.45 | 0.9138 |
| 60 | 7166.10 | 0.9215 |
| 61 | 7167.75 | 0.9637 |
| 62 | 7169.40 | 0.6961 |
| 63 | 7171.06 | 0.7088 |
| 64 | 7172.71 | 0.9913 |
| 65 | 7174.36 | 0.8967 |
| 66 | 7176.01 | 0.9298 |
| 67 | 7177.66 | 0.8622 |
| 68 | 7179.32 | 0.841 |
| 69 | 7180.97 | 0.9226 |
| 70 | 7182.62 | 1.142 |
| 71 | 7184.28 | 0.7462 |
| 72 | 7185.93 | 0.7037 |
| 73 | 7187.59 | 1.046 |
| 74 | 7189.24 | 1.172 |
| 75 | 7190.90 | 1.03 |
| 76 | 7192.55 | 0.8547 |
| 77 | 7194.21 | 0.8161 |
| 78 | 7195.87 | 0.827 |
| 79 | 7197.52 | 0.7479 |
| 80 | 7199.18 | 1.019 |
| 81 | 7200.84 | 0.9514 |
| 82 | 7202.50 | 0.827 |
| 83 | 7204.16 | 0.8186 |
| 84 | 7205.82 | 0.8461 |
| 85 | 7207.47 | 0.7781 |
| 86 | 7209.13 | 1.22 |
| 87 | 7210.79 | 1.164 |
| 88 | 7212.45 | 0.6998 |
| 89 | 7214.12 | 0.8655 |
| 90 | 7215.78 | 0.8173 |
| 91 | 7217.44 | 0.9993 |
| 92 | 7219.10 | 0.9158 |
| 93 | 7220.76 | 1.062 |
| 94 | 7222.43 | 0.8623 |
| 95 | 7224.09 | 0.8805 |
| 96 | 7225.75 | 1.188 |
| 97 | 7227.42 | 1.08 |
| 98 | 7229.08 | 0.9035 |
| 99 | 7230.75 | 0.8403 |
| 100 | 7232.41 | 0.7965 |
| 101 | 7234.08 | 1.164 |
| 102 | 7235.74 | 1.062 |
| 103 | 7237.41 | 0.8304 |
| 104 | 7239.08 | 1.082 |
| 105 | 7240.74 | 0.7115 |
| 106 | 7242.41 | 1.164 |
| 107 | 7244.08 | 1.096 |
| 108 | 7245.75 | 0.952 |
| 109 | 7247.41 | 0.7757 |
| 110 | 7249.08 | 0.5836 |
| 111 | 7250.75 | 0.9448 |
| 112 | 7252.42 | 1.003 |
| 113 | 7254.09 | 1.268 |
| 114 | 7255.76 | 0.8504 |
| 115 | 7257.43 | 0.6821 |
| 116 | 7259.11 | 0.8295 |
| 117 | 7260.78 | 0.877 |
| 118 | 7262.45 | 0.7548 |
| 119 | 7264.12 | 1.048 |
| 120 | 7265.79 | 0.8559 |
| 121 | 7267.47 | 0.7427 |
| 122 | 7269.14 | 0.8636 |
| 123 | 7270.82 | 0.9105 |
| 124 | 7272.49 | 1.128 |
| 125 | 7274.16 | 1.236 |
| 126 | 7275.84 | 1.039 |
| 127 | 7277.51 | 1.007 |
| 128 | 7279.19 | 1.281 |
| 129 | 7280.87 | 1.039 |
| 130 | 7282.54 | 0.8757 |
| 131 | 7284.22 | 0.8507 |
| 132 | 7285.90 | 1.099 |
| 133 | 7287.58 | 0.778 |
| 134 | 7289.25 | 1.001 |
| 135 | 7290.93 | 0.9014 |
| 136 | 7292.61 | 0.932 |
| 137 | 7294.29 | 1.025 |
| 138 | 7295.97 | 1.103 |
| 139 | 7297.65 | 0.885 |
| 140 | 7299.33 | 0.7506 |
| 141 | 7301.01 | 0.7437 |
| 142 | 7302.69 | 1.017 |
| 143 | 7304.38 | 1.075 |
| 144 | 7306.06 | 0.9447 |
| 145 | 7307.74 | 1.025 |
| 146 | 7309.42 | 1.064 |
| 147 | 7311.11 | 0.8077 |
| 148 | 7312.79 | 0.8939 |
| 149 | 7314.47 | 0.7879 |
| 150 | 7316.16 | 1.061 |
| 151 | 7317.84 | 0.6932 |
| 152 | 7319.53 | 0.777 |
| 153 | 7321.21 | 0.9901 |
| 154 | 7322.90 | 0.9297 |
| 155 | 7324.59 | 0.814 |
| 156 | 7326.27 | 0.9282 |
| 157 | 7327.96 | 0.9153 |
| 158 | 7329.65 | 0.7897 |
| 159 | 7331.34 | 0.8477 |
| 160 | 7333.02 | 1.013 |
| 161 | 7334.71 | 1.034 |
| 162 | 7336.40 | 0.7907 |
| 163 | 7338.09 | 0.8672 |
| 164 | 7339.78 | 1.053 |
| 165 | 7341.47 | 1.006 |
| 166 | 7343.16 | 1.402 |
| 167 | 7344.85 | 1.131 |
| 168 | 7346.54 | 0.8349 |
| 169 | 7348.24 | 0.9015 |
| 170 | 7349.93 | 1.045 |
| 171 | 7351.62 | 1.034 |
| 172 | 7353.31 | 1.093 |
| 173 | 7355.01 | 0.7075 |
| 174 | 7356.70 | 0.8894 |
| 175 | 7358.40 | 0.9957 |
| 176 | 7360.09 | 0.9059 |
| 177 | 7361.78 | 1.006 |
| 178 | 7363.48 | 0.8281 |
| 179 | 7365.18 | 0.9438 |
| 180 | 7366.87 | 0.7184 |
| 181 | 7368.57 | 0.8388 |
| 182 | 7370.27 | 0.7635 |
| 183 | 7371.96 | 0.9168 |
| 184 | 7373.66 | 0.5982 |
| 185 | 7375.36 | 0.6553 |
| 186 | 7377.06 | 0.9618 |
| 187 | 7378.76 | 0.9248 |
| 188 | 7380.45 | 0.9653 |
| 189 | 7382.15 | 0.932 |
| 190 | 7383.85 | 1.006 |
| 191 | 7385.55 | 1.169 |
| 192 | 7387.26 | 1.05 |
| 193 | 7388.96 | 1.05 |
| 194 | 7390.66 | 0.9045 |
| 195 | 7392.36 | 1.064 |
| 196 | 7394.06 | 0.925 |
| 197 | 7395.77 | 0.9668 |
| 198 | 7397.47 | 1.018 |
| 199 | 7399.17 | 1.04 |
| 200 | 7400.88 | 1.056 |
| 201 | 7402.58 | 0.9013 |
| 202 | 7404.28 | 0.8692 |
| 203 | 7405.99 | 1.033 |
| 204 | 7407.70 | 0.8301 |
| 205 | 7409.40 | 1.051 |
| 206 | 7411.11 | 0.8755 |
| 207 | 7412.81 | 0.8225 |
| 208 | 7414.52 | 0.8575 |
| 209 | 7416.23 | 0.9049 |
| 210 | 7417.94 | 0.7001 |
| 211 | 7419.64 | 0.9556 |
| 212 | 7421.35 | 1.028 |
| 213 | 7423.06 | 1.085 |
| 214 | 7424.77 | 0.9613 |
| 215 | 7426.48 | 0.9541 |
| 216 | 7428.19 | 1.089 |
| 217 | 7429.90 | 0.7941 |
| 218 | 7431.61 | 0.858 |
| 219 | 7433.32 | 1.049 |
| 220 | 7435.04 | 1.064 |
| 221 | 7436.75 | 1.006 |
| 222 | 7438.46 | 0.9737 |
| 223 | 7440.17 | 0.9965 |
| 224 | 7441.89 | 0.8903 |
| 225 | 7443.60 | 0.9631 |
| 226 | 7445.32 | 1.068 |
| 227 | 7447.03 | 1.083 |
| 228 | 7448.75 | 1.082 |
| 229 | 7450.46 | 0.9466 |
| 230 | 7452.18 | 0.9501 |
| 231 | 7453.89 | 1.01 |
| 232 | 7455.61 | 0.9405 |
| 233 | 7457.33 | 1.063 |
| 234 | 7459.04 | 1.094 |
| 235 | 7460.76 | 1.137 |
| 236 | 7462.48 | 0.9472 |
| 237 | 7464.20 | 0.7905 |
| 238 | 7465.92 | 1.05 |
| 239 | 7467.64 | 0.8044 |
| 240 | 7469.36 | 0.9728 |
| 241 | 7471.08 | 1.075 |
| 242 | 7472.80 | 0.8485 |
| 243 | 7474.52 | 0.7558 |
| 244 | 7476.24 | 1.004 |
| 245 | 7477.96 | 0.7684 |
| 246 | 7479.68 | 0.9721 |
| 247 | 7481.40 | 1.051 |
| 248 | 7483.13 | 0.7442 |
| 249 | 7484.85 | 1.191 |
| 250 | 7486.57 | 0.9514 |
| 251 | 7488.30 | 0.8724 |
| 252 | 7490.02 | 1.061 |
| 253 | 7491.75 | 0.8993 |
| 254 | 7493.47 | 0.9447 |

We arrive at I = 7338.09 angstrom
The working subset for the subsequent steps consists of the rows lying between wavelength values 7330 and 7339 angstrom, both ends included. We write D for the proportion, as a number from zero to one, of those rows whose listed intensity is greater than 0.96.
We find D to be 0.40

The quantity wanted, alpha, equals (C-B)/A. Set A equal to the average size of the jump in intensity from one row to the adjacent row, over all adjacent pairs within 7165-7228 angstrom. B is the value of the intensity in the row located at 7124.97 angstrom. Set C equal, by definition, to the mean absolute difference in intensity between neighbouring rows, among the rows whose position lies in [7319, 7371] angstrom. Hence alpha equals -4.5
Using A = 0.14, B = 0.785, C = 0.142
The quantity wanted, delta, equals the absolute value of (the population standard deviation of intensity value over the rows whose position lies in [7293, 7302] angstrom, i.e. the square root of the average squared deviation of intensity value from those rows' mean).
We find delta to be 0.14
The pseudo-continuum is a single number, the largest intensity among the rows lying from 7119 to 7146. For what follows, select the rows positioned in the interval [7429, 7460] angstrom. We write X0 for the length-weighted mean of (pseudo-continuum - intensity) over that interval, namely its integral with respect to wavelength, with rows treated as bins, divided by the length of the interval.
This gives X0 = 0.242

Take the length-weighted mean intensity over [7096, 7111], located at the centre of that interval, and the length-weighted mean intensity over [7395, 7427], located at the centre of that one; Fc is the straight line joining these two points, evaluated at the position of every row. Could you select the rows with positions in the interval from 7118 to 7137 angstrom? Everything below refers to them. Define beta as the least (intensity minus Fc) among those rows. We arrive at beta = -0.27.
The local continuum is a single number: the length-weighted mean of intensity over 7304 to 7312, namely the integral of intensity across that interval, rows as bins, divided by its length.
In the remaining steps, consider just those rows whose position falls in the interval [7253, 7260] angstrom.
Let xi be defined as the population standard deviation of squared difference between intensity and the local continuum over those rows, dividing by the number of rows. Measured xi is 0.033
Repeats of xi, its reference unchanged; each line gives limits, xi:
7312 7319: 0.030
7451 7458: 0.003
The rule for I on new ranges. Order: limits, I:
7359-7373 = 7371.96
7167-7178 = 7177.66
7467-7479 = 7477.96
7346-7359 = 7356.70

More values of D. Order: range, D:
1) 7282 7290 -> 0.40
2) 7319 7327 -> 0.20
